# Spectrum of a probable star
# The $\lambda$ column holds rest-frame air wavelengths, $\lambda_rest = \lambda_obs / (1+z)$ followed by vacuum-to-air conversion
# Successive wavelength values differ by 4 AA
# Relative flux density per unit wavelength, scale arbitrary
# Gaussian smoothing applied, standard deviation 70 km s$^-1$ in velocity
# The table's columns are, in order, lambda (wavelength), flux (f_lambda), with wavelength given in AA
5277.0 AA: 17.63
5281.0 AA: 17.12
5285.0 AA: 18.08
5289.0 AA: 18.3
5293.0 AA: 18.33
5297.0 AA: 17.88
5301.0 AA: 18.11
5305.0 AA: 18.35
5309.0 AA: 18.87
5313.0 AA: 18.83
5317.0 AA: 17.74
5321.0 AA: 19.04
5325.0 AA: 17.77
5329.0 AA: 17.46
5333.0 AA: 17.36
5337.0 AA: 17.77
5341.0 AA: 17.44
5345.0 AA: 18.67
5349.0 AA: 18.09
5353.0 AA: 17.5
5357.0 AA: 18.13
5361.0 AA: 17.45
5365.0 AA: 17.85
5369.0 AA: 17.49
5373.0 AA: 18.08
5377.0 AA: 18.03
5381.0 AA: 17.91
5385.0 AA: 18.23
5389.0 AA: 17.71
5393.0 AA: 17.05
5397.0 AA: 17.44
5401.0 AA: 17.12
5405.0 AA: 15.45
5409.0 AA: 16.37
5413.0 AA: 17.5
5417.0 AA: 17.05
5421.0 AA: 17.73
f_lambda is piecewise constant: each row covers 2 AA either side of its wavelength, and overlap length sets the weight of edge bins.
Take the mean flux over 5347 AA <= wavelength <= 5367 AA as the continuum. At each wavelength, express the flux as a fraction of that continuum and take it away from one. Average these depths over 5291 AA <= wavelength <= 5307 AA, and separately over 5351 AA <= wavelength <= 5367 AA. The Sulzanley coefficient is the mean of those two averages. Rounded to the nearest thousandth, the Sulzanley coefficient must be -0.008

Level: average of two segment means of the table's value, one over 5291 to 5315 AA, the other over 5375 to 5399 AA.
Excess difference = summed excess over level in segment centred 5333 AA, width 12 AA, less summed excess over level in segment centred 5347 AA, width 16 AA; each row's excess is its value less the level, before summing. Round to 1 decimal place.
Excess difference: -1.0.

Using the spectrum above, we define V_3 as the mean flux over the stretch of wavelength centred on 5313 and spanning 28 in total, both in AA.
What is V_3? 18.4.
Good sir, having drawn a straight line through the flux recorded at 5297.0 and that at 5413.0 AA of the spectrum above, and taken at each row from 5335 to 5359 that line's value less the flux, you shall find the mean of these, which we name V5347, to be -0.22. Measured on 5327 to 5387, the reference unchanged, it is -0.15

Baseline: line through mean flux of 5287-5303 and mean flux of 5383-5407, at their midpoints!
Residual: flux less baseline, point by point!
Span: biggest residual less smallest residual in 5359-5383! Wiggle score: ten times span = 7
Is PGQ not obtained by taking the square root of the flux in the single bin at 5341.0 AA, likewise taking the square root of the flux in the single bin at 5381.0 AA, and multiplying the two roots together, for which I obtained 17.7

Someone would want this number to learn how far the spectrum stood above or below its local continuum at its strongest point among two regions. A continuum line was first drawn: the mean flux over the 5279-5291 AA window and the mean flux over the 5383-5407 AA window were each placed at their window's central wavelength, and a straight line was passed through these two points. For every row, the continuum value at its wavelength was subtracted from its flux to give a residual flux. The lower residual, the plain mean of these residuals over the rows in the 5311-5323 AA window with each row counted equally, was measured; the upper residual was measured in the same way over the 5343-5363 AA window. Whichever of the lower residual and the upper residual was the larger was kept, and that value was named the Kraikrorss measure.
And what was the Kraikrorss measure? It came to 0.90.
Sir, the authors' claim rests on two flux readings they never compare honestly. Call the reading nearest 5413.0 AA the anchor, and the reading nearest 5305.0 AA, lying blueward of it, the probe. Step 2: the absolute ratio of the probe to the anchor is 1.05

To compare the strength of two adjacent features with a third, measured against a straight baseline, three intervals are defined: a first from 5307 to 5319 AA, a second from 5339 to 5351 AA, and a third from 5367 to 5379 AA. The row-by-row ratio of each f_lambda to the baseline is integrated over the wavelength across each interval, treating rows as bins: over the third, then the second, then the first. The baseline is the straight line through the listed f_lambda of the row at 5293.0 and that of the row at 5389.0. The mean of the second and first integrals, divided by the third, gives 1.01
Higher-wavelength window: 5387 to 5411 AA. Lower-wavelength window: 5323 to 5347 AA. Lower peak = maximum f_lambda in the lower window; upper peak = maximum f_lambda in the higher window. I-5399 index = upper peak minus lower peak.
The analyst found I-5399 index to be -1.0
